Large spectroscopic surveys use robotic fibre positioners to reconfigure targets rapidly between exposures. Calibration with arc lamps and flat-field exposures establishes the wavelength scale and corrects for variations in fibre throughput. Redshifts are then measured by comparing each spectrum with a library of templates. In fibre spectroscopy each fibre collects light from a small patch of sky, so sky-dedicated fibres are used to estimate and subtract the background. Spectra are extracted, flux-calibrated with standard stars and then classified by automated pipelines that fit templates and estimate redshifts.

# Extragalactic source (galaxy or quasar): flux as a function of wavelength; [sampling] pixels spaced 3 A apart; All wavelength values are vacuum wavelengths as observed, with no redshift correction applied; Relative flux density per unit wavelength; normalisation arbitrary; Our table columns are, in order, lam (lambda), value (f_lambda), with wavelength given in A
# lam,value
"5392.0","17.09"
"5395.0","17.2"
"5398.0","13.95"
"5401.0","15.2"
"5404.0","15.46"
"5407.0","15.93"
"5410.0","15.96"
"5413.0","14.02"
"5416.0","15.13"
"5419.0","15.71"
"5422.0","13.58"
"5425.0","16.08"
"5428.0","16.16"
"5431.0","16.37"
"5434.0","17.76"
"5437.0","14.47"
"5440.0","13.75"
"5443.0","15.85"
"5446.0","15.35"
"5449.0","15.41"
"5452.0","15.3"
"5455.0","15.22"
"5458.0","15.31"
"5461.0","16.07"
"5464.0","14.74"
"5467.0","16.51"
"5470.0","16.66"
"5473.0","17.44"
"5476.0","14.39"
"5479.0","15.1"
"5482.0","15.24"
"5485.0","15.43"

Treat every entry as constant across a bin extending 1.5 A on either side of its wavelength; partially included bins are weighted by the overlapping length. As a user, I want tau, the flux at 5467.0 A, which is 16.51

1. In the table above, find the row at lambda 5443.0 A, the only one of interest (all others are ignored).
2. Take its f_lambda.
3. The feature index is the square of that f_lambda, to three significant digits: 251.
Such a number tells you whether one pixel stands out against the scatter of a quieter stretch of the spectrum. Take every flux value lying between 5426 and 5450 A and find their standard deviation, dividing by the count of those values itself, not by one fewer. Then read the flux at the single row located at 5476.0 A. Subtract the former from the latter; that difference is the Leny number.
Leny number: 13.2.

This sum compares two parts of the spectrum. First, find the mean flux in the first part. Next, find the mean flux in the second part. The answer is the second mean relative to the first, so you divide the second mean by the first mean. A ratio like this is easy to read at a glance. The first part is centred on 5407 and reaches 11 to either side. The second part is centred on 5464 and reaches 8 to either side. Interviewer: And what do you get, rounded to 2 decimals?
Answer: 1.05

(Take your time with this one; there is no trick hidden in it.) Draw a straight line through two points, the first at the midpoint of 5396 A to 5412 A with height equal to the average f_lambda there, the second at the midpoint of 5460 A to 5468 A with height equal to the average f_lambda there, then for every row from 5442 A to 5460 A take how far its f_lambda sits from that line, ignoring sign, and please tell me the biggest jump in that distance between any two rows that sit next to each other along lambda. 0.13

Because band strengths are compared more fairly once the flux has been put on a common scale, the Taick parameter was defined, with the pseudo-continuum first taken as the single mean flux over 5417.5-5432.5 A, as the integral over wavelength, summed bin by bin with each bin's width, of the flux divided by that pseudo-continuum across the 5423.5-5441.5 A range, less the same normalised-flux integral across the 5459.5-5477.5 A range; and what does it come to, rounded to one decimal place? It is -0.2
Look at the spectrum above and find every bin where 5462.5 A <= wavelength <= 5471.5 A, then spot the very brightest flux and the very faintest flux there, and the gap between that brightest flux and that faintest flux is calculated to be 1.9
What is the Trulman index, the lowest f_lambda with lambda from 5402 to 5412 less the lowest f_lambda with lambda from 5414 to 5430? 1.9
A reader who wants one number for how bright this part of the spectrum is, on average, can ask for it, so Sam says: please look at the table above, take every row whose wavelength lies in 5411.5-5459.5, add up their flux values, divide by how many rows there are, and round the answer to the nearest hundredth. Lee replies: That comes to 15.34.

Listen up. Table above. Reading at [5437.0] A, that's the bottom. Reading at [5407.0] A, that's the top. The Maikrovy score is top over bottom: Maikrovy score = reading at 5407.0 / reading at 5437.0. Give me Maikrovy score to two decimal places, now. 1.10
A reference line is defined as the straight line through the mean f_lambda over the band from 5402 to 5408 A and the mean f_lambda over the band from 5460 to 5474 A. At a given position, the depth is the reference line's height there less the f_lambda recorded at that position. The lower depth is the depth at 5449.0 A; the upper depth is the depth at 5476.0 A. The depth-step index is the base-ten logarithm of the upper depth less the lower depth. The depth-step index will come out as 0.1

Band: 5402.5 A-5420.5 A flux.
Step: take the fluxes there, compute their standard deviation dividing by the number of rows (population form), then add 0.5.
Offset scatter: 1.2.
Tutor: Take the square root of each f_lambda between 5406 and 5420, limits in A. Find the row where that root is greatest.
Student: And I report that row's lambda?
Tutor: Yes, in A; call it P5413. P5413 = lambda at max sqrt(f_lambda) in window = 5410.0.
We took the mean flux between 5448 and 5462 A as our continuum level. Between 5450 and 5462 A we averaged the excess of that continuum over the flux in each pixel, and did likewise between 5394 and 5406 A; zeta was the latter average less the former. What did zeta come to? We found 0.0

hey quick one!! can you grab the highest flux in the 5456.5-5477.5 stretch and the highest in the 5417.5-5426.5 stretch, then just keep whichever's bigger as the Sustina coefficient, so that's 17.4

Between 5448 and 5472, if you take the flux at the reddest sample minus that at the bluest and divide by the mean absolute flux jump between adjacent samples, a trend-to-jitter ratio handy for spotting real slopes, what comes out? 2.04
